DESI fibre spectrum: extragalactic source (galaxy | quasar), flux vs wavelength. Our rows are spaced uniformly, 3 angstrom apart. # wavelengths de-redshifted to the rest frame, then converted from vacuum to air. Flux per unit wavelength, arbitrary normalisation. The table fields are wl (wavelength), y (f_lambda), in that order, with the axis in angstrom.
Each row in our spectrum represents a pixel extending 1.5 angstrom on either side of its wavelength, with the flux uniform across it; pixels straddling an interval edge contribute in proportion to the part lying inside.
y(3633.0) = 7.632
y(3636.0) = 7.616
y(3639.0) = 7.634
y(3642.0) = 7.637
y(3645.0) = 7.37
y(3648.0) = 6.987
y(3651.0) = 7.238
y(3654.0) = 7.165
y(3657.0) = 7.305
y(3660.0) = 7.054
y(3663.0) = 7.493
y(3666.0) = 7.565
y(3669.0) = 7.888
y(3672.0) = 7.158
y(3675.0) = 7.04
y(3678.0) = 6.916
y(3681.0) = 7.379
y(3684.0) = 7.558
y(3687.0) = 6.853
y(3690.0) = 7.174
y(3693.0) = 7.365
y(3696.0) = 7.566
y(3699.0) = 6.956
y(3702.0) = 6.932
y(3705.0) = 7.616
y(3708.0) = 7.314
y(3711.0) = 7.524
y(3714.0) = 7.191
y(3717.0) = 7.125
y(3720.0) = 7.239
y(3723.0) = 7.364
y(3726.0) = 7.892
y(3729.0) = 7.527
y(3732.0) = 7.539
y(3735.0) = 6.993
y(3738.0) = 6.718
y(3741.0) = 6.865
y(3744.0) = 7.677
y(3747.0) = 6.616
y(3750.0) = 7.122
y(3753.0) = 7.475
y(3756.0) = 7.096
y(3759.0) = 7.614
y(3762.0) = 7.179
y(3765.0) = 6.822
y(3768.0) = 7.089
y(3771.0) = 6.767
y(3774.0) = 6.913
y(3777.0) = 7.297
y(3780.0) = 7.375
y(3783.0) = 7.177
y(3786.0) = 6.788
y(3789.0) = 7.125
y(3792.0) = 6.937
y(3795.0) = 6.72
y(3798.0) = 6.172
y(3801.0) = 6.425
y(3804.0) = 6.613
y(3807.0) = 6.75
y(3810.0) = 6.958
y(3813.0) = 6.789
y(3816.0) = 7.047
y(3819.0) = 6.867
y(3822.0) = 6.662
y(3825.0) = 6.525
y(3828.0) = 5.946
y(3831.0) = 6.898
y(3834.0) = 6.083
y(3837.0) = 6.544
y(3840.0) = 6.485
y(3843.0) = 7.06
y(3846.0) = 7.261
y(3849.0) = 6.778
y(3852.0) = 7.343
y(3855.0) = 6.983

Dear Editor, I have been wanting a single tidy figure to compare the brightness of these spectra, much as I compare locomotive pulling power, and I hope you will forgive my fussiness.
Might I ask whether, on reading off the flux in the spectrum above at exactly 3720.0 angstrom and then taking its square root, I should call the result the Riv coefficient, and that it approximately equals 2.69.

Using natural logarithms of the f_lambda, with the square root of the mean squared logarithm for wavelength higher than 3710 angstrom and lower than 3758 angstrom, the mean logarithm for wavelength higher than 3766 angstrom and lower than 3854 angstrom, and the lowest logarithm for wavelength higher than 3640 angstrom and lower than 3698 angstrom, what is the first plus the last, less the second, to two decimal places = 1.99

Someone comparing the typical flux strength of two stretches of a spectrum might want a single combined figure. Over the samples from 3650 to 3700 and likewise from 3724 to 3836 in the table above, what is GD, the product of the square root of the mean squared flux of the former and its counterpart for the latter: 50.7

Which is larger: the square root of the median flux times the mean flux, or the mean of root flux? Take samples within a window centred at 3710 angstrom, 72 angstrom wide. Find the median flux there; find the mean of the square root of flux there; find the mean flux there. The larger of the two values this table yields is 7.3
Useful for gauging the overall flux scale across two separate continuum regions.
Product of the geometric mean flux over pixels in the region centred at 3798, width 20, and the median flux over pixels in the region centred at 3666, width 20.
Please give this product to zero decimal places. 49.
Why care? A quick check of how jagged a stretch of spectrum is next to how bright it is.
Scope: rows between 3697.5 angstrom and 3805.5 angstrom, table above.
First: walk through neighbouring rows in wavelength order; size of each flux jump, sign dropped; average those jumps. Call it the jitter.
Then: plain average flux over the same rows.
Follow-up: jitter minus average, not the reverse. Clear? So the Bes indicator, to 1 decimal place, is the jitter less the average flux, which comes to -6.8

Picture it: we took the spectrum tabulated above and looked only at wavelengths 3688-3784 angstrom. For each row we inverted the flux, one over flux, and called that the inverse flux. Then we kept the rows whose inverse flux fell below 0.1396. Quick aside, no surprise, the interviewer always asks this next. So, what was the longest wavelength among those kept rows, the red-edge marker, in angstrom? 3783.0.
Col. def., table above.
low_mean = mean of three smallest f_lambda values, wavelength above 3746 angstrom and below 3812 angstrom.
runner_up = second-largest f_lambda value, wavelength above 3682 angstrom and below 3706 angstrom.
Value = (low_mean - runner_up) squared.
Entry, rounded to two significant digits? 1.4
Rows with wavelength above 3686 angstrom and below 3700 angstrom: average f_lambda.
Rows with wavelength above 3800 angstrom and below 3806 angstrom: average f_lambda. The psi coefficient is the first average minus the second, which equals 0.7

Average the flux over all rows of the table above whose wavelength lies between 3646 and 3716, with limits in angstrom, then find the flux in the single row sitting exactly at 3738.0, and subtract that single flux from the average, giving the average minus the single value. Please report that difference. 0.55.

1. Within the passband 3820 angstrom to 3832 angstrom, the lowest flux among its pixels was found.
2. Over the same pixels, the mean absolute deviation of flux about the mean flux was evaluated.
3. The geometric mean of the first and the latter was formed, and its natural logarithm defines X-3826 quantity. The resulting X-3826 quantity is 0.26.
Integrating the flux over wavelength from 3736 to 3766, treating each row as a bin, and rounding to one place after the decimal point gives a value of 213.6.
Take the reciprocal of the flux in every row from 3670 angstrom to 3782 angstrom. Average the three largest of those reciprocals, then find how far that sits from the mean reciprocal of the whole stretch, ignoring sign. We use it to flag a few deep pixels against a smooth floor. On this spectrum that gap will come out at 0.010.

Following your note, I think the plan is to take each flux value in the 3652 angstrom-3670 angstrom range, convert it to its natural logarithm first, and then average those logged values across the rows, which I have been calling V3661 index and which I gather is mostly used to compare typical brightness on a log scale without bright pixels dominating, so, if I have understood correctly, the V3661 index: 2.00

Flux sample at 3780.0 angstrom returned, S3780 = 7.375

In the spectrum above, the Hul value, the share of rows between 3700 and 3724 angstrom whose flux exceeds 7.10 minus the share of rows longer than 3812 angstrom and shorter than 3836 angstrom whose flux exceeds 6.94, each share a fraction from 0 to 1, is 0.75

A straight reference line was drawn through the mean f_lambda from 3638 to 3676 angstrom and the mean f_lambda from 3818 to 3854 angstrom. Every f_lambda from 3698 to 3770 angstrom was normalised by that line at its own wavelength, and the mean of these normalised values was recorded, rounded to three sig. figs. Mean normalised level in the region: 1.02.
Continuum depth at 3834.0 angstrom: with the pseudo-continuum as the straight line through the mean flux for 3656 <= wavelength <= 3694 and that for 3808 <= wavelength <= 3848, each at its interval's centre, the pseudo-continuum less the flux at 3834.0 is 0.60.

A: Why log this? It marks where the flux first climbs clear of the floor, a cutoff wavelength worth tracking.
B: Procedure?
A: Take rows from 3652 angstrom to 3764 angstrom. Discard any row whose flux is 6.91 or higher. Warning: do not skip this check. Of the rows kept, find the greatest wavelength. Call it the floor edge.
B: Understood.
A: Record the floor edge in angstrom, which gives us 3747.0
